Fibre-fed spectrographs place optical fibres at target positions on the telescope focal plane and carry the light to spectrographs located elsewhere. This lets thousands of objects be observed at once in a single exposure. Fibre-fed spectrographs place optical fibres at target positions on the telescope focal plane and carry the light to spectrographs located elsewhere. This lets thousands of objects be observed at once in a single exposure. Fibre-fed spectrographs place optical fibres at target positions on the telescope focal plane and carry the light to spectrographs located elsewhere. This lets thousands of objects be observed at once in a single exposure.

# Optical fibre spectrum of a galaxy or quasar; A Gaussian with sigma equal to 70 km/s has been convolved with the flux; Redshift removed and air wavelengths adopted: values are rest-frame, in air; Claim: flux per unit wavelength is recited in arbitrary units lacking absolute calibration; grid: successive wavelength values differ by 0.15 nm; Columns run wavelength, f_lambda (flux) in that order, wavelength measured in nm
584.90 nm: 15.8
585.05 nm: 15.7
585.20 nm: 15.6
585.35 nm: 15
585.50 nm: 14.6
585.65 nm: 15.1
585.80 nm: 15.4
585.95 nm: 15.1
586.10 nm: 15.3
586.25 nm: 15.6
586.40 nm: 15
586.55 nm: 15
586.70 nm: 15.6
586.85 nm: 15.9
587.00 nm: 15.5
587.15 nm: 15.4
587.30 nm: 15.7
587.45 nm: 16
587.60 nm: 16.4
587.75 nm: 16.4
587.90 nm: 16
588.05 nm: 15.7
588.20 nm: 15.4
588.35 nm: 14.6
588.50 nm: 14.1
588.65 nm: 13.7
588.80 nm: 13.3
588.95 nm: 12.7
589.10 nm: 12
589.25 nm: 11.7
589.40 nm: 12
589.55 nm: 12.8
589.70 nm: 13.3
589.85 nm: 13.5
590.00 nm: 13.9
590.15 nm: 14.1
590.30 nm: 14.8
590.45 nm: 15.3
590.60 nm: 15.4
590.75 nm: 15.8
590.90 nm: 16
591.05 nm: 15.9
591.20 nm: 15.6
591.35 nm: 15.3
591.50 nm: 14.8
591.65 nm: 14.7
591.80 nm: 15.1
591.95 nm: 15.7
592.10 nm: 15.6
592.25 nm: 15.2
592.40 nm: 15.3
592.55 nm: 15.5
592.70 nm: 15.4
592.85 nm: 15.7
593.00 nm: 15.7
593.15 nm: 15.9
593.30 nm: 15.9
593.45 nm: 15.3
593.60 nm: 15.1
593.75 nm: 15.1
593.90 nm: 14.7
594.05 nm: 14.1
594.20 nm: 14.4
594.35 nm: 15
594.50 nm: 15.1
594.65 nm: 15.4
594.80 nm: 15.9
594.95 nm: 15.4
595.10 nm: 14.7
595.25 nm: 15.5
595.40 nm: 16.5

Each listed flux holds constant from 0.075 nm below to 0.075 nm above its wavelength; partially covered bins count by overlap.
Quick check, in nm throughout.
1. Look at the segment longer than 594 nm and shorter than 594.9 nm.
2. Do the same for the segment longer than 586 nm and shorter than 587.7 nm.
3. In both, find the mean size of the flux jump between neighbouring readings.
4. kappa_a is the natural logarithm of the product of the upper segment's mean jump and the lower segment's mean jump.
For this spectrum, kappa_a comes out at -2.13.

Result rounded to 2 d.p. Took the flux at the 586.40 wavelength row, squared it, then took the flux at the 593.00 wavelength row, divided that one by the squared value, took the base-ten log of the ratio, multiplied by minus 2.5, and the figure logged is 2.89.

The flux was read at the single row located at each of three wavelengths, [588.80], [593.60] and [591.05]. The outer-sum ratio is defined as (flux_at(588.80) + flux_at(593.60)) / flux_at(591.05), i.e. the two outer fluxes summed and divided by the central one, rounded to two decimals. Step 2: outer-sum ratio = 1.79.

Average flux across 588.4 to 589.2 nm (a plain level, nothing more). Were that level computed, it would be 13.16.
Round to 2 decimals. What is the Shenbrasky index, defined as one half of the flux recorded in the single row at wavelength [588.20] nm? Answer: 7.70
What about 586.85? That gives 7.95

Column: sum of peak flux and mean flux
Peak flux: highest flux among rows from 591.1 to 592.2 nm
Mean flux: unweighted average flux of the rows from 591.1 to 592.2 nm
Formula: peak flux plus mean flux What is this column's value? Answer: 31.0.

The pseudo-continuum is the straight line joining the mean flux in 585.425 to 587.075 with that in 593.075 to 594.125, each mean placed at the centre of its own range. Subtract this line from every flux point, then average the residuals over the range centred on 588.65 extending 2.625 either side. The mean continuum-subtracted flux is -0.52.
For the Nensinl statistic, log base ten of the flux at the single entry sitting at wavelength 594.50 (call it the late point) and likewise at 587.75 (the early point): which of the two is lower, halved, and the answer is 0.589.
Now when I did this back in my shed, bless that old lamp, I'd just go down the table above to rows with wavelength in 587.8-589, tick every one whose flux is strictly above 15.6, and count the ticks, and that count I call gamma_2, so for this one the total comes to 2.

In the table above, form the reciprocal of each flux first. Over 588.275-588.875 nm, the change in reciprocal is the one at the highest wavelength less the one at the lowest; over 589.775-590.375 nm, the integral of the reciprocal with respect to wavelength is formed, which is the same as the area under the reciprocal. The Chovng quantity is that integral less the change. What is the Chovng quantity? 0.0360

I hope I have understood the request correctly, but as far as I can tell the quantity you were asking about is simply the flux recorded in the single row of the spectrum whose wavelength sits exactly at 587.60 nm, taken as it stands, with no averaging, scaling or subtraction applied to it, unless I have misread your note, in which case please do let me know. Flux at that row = 16.4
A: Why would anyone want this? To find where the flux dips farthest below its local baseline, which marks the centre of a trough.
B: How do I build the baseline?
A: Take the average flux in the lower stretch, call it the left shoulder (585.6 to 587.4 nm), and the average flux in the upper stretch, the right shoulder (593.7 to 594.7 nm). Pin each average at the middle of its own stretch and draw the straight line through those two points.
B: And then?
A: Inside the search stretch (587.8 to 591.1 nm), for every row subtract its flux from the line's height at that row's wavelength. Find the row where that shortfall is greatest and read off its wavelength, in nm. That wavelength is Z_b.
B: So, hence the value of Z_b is 589.25 nm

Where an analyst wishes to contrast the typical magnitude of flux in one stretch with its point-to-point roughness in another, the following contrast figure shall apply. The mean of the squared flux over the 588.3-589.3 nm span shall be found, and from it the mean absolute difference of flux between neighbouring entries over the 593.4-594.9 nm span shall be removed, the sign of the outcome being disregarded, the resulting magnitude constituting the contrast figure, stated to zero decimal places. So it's 174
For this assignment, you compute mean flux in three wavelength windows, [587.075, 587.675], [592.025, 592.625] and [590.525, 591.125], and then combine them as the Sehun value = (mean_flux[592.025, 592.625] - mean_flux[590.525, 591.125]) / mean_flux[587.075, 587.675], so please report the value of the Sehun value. -0.02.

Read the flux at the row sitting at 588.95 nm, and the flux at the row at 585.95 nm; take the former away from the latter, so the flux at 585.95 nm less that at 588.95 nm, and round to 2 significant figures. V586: 2.4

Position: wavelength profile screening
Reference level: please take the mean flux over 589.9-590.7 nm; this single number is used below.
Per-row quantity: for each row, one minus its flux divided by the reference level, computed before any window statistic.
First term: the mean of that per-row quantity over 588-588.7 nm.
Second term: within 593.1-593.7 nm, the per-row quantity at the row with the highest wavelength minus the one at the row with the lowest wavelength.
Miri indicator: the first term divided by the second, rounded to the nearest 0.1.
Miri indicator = 0.0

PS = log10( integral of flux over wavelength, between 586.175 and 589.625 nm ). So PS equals 1.70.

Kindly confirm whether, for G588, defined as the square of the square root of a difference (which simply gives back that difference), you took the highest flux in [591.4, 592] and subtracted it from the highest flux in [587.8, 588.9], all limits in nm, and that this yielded 0.30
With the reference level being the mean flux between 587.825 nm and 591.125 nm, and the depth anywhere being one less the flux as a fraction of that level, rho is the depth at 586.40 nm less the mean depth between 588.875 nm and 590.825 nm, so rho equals -0.10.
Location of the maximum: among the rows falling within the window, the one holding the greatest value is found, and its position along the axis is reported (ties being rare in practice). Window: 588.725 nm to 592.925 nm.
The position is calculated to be 590.90 nm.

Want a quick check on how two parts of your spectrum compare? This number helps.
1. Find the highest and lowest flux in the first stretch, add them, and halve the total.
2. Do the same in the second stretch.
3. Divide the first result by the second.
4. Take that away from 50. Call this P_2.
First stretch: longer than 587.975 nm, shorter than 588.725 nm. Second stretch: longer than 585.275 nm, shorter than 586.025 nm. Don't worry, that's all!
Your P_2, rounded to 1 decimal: 49.0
